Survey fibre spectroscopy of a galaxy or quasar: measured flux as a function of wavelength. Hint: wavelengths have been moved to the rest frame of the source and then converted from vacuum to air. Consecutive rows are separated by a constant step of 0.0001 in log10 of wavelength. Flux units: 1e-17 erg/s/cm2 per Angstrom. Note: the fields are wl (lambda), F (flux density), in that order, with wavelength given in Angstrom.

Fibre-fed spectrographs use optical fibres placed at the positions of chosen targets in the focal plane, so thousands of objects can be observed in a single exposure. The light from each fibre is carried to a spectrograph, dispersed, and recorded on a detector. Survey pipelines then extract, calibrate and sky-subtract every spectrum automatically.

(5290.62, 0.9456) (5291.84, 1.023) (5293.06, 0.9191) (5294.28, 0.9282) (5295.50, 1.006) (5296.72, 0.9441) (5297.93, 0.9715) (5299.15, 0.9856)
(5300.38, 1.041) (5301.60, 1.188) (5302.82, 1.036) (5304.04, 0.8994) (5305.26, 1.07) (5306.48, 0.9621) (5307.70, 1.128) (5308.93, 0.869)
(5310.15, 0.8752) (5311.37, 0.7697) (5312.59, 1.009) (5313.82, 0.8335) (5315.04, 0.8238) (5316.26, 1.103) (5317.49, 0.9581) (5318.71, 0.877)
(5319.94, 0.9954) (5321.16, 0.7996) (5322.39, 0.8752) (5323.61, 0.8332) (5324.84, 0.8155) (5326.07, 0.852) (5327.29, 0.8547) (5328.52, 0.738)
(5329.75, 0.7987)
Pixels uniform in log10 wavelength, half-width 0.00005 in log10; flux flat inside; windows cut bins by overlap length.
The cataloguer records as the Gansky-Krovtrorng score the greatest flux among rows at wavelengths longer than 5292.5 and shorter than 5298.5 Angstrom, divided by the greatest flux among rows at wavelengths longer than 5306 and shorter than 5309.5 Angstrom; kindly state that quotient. 0.89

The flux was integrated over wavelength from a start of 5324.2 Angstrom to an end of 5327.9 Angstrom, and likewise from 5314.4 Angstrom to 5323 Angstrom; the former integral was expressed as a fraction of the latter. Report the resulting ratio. 0.39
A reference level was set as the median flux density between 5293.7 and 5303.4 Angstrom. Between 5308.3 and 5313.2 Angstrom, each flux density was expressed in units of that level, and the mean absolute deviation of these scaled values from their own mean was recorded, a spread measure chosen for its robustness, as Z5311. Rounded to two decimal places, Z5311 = 0.06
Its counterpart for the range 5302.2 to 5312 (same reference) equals 0.10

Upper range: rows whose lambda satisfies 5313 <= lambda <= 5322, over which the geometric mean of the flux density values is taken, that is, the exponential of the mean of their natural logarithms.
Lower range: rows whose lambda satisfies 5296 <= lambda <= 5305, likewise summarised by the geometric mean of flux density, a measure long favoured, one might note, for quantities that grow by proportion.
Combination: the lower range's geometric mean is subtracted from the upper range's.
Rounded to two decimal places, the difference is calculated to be -0.10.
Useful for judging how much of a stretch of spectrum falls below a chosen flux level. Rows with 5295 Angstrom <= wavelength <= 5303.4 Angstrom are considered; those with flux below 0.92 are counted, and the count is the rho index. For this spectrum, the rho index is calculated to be 0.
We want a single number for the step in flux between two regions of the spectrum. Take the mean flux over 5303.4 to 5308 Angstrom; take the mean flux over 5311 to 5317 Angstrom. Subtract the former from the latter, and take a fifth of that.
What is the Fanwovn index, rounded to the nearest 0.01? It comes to -0.02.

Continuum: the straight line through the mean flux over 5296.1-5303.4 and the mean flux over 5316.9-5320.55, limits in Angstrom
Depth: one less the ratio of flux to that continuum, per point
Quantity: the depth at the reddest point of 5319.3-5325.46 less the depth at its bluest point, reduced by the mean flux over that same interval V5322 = -0.69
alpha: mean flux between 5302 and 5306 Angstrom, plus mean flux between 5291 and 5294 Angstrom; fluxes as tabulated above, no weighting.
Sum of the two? 1.97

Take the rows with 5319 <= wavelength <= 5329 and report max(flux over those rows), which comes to 0.9954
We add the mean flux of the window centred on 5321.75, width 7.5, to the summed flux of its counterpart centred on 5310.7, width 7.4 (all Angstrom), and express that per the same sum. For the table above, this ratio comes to 1.16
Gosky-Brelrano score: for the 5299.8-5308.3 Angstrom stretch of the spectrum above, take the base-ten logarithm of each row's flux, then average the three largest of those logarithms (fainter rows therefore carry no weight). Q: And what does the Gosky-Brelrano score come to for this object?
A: 0.052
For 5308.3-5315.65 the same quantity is -0.038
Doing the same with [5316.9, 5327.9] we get -0.026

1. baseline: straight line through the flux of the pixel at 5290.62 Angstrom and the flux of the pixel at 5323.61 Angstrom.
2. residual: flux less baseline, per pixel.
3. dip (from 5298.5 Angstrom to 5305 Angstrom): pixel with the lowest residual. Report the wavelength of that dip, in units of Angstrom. 5304.04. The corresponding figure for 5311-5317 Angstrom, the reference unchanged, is 5311.37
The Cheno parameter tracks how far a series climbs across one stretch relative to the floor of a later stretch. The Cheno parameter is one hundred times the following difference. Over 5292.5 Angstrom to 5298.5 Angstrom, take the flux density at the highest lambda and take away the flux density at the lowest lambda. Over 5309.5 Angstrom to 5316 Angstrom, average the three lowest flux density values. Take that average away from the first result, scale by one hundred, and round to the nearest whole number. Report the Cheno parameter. -76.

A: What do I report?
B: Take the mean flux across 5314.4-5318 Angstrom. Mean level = 0.96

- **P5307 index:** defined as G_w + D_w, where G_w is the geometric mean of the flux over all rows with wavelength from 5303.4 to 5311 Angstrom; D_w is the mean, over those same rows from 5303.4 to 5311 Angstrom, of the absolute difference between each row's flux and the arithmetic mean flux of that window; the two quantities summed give 1.05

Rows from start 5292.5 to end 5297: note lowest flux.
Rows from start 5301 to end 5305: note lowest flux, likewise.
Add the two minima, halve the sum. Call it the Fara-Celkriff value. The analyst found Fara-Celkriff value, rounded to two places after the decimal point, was 0.91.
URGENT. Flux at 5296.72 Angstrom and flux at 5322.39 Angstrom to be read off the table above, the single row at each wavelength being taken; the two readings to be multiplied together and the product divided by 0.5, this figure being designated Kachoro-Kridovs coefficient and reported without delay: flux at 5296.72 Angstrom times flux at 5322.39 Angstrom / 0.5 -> 1.65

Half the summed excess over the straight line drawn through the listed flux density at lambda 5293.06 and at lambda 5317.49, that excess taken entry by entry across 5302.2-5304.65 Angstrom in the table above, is 0.03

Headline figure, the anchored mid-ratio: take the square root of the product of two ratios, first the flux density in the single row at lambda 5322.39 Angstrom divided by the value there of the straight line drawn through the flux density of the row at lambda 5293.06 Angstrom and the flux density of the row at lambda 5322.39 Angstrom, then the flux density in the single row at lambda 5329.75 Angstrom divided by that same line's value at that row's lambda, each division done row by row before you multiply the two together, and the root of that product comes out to 0.96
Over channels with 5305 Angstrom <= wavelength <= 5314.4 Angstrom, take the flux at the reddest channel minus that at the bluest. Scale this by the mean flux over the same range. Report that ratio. -0.25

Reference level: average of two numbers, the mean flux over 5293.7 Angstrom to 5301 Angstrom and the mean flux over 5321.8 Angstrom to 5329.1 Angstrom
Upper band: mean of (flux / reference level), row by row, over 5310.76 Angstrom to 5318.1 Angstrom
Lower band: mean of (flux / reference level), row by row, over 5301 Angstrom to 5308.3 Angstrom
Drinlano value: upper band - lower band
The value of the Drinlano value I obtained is -0.145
